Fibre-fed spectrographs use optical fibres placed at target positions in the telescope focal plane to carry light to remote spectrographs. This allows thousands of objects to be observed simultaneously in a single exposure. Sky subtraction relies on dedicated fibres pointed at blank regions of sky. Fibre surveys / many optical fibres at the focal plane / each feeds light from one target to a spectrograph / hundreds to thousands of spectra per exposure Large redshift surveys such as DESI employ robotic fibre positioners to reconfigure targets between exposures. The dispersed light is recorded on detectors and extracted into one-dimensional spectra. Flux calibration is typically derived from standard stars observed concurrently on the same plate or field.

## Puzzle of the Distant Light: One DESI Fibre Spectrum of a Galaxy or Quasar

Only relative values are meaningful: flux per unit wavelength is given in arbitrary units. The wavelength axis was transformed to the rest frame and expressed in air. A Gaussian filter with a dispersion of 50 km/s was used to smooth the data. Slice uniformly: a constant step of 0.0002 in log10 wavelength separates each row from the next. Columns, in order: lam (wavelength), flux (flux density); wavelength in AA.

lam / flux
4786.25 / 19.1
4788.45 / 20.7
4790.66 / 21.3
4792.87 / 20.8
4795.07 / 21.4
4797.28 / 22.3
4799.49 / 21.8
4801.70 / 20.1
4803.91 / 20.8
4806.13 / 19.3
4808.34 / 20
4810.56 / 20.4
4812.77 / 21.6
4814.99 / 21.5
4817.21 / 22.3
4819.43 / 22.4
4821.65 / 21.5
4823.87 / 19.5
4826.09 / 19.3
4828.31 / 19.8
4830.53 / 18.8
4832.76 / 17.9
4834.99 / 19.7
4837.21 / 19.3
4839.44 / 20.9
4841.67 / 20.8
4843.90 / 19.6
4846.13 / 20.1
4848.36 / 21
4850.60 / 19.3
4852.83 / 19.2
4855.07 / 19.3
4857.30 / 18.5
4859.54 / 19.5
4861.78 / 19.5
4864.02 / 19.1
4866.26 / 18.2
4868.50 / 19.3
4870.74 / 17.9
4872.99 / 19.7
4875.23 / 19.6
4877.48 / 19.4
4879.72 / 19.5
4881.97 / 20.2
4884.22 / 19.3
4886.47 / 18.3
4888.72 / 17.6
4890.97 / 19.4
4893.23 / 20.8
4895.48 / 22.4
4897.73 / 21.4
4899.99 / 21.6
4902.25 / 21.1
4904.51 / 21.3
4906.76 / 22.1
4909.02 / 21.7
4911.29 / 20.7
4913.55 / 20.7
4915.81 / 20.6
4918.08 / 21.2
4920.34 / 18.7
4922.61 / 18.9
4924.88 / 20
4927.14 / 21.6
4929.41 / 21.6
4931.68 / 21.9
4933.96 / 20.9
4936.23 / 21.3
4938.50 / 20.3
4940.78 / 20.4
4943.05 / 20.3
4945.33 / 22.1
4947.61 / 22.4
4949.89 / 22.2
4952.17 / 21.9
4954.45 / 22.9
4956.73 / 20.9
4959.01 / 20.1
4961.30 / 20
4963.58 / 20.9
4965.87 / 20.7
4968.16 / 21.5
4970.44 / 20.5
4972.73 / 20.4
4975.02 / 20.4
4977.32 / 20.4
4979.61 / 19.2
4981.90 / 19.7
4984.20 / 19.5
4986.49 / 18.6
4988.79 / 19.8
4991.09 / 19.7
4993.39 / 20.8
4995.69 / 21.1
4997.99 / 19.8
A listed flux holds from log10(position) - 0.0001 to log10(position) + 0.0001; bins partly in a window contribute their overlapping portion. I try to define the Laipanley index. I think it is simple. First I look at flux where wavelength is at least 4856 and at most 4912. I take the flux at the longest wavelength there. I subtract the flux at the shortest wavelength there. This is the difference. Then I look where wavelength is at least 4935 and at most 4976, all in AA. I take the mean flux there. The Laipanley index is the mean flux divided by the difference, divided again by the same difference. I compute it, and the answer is 4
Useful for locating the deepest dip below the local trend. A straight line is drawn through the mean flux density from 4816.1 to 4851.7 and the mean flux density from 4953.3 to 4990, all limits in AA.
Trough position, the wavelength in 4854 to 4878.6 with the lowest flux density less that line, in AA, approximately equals 4870.74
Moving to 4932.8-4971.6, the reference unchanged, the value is 4961.30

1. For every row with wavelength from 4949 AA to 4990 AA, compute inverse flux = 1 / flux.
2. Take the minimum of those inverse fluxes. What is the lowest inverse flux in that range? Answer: 0.0437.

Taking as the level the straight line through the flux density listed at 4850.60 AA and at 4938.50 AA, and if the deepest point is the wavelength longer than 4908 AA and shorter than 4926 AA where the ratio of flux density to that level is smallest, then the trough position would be 4920.34 AA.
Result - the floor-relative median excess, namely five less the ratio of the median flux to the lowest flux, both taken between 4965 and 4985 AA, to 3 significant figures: 3.94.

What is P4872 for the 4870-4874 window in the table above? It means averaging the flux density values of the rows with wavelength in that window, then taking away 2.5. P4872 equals 16.3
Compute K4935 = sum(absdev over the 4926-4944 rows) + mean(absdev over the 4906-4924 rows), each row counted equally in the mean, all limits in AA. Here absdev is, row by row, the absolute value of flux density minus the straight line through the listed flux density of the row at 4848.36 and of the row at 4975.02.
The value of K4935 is 5.8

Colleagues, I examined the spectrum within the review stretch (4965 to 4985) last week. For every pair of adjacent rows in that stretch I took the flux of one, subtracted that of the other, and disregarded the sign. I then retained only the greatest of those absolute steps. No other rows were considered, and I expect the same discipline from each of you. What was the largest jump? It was 1.20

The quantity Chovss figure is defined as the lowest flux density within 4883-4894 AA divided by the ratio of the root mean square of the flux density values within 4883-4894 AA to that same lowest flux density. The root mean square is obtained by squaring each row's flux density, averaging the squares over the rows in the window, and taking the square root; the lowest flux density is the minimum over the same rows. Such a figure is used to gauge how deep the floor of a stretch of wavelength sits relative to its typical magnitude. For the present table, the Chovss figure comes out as 16.2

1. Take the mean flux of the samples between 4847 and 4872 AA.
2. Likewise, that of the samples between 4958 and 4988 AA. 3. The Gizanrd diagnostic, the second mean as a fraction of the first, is 1.05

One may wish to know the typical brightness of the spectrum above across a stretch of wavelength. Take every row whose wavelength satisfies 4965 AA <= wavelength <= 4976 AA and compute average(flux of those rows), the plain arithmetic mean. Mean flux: 20.7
